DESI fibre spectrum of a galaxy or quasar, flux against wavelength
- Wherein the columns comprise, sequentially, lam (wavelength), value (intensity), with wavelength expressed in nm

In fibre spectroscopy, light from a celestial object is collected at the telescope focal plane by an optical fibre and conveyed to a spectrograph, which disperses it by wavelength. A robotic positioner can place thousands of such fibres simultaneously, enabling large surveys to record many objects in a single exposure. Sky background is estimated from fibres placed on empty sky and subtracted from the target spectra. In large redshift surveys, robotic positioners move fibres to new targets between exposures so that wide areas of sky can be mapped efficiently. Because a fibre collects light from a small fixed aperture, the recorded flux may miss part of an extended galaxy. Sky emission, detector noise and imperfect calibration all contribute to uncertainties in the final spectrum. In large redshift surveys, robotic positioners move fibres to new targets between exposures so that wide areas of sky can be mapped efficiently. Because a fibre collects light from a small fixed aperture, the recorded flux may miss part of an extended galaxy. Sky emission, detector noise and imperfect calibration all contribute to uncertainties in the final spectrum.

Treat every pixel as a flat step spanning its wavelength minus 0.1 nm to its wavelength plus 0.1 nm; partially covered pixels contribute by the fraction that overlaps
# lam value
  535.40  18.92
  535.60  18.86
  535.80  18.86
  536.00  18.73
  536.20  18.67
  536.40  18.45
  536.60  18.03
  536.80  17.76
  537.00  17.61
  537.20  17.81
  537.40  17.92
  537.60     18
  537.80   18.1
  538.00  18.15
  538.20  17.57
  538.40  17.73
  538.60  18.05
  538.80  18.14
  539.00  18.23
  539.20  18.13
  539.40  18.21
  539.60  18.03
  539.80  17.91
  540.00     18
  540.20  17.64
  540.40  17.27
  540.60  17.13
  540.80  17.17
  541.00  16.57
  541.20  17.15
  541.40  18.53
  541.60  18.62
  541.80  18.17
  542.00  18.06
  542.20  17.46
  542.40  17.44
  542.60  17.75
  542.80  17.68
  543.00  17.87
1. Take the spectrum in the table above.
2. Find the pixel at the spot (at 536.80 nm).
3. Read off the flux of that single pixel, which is 17.76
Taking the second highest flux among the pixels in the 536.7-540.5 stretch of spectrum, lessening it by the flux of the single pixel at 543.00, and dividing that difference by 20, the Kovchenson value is 0.02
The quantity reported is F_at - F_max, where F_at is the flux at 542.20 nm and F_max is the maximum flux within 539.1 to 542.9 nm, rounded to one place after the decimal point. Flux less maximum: -1.2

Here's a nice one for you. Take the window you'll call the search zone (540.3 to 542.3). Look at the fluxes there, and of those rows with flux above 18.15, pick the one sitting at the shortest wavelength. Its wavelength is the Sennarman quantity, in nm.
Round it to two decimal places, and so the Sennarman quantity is 541.40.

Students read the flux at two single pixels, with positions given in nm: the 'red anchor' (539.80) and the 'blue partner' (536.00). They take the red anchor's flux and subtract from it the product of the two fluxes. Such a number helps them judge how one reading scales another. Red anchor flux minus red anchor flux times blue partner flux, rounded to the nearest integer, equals -318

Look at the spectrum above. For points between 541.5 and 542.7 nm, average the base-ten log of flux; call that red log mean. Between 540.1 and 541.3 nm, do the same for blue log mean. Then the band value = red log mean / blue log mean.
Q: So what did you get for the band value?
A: 1.02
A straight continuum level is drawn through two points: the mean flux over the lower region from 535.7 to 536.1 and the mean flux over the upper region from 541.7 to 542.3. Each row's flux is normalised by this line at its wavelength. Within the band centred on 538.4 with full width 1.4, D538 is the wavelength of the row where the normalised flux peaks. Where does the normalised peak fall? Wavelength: 539.00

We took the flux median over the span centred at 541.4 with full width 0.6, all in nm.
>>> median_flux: 18.5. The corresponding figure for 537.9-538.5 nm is 17.7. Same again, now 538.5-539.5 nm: 18.1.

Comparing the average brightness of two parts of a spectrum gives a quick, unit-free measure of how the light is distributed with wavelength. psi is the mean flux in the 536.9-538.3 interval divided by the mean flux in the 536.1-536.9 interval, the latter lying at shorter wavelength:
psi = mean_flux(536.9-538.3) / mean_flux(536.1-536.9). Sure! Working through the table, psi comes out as 0.98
